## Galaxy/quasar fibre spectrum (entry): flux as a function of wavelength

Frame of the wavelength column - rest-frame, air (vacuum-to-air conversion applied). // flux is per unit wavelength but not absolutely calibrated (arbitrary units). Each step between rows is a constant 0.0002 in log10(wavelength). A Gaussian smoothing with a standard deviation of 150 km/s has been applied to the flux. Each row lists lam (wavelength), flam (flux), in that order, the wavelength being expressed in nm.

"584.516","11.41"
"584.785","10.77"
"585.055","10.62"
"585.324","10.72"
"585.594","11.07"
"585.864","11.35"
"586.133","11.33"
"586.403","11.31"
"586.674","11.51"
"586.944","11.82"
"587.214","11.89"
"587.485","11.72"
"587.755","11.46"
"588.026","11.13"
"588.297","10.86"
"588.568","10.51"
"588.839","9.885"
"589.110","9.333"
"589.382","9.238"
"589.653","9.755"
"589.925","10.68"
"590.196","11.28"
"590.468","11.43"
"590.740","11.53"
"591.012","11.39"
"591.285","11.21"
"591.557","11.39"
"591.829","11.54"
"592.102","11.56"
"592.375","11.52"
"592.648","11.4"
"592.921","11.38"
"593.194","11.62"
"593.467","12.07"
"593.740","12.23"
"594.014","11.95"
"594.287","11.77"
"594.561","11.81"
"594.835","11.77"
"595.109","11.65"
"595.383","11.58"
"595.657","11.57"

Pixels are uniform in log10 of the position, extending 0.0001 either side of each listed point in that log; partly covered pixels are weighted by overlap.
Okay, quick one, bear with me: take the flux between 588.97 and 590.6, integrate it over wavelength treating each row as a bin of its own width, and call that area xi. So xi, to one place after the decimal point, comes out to 16.8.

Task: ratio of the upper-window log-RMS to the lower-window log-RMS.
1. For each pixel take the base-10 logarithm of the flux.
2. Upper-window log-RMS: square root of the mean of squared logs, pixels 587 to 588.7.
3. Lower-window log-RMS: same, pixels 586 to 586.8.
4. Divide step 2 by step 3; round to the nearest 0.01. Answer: 1.00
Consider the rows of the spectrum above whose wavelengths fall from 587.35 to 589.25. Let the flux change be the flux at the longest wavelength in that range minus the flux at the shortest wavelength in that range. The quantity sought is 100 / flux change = -42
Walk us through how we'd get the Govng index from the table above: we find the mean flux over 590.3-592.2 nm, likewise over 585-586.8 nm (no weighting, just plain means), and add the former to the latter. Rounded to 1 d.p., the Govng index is 22.6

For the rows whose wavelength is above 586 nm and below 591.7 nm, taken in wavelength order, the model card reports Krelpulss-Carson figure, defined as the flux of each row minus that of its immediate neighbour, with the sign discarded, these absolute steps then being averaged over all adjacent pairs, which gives 0.302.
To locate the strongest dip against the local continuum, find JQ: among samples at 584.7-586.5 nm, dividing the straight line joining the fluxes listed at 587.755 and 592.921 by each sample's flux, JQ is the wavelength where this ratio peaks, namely 585.055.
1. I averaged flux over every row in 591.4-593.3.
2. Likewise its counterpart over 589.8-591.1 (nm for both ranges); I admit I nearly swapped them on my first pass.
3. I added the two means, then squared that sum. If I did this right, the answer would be 518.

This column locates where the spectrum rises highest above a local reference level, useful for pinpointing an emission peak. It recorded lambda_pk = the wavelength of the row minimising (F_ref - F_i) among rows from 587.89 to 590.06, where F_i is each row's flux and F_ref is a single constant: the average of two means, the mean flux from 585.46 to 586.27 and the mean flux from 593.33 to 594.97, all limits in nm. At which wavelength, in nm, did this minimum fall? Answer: 588.026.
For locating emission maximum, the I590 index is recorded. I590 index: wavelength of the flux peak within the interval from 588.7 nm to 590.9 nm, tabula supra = 590.740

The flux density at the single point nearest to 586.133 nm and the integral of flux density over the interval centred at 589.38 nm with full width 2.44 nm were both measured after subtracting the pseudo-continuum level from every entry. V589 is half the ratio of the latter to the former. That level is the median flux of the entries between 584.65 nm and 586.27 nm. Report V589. -1.8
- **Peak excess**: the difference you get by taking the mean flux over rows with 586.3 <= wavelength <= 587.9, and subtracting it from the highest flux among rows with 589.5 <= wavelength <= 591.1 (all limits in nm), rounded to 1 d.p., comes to -0.1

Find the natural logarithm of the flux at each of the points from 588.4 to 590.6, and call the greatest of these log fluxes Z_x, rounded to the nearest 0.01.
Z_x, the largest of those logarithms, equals 2.44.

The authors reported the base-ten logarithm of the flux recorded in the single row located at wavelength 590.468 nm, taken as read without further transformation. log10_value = 1.058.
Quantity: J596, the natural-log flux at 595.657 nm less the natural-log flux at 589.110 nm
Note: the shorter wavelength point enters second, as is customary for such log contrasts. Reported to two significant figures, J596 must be 0.21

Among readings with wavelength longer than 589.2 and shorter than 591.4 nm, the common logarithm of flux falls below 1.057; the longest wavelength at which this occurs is 591.285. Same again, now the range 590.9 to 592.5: 591.557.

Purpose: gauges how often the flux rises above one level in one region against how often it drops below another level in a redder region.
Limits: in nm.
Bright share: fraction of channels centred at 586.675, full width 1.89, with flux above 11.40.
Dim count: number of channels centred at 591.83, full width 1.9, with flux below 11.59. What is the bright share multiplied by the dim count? 4.0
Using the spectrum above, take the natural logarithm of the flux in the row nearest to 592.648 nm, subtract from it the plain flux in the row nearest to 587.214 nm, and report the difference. -9.5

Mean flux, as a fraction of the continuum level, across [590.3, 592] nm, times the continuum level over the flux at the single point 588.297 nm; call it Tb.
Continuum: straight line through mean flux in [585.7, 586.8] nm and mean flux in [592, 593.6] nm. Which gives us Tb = 1.04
